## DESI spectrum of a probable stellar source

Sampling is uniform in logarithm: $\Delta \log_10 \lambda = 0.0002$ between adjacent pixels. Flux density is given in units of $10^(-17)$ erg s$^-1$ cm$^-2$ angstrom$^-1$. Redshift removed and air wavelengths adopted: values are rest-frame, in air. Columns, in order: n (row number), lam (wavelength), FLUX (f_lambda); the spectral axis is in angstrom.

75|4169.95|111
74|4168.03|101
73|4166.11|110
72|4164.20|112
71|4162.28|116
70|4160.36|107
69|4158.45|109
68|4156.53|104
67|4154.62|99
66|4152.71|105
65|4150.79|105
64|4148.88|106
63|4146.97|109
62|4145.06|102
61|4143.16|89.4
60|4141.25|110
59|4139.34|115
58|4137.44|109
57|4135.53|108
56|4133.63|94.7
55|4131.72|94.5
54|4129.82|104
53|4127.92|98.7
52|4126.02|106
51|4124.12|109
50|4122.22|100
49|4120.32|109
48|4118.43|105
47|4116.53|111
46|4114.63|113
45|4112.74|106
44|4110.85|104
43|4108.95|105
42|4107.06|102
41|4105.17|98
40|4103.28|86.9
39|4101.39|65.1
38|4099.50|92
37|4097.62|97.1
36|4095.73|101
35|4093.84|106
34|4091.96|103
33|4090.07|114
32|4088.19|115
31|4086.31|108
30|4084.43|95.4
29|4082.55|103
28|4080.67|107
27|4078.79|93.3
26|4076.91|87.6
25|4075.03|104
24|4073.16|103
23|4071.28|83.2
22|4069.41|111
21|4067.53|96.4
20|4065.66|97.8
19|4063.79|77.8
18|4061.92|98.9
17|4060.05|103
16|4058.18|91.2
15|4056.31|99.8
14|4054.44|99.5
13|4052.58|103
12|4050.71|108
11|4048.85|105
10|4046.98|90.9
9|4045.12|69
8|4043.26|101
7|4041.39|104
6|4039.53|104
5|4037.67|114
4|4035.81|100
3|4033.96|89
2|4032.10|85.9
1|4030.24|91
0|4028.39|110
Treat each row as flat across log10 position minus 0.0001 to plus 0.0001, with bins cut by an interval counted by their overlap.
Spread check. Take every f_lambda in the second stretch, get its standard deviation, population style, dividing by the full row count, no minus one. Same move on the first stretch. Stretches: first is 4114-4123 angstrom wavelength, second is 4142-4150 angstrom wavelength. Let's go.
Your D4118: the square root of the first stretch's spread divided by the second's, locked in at 0.79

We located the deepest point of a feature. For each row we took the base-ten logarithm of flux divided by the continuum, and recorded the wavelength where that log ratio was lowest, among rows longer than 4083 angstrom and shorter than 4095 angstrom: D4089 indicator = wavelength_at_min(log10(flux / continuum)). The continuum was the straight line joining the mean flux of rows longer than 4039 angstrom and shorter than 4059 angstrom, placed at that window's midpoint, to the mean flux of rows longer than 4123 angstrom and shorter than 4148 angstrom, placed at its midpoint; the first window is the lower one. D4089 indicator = 4084.43 angstrom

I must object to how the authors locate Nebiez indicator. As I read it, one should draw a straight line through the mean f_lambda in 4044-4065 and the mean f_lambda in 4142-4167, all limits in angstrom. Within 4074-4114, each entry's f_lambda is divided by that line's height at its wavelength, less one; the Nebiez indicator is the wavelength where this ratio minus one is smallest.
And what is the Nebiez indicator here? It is 4101.39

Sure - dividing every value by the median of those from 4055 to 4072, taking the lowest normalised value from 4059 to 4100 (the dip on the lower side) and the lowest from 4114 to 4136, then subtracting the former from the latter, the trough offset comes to 0.17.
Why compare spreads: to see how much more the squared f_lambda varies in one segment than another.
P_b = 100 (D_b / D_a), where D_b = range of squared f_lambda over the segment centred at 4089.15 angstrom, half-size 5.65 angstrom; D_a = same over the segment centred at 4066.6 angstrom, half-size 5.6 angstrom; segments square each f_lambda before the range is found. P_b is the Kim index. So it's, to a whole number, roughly 66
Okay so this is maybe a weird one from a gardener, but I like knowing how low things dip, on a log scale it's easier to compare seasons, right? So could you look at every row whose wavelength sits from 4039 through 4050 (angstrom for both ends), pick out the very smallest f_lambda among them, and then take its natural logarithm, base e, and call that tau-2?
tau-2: 4.23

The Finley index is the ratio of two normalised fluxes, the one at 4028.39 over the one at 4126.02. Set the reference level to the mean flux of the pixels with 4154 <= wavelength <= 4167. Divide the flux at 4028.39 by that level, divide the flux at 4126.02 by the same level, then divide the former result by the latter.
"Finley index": 1.04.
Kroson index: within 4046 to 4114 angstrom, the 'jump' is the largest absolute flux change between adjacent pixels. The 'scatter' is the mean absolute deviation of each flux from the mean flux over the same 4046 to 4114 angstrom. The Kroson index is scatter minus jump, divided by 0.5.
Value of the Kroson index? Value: -41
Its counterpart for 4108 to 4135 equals -10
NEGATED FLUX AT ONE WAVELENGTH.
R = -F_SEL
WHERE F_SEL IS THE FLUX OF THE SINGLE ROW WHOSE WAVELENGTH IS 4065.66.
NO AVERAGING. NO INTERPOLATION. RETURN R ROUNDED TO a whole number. -98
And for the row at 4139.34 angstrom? -115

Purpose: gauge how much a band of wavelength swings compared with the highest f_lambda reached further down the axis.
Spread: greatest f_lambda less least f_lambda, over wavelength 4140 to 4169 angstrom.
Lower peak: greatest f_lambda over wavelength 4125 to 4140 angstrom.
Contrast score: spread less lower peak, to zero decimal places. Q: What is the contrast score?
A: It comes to -88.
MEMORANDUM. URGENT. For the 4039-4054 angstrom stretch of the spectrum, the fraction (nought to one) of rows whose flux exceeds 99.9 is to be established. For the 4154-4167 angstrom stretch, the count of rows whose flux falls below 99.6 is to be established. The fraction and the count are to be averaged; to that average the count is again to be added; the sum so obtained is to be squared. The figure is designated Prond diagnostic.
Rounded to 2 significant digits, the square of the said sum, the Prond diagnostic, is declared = 3.5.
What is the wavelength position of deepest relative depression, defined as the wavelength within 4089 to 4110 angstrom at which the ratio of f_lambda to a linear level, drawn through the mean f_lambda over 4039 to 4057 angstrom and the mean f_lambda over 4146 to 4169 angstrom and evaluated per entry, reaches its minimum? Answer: 4101.39 angstrom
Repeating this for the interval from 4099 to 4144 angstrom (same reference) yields 4101.39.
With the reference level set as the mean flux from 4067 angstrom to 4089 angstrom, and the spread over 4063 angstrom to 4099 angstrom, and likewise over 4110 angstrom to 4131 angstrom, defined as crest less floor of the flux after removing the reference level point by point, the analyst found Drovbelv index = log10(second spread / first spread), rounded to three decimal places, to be -0.415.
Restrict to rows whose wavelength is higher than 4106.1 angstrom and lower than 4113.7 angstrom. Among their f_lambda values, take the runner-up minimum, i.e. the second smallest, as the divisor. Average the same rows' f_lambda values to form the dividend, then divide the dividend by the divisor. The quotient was 1.00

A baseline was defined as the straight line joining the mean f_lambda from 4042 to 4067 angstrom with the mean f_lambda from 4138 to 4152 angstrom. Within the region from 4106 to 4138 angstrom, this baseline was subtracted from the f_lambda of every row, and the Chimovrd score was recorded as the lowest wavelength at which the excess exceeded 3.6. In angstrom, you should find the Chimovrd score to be 4112.74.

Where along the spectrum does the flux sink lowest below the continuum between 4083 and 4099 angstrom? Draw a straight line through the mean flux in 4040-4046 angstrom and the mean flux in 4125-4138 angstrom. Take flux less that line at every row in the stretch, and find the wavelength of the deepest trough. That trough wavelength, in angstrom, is 4084.43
